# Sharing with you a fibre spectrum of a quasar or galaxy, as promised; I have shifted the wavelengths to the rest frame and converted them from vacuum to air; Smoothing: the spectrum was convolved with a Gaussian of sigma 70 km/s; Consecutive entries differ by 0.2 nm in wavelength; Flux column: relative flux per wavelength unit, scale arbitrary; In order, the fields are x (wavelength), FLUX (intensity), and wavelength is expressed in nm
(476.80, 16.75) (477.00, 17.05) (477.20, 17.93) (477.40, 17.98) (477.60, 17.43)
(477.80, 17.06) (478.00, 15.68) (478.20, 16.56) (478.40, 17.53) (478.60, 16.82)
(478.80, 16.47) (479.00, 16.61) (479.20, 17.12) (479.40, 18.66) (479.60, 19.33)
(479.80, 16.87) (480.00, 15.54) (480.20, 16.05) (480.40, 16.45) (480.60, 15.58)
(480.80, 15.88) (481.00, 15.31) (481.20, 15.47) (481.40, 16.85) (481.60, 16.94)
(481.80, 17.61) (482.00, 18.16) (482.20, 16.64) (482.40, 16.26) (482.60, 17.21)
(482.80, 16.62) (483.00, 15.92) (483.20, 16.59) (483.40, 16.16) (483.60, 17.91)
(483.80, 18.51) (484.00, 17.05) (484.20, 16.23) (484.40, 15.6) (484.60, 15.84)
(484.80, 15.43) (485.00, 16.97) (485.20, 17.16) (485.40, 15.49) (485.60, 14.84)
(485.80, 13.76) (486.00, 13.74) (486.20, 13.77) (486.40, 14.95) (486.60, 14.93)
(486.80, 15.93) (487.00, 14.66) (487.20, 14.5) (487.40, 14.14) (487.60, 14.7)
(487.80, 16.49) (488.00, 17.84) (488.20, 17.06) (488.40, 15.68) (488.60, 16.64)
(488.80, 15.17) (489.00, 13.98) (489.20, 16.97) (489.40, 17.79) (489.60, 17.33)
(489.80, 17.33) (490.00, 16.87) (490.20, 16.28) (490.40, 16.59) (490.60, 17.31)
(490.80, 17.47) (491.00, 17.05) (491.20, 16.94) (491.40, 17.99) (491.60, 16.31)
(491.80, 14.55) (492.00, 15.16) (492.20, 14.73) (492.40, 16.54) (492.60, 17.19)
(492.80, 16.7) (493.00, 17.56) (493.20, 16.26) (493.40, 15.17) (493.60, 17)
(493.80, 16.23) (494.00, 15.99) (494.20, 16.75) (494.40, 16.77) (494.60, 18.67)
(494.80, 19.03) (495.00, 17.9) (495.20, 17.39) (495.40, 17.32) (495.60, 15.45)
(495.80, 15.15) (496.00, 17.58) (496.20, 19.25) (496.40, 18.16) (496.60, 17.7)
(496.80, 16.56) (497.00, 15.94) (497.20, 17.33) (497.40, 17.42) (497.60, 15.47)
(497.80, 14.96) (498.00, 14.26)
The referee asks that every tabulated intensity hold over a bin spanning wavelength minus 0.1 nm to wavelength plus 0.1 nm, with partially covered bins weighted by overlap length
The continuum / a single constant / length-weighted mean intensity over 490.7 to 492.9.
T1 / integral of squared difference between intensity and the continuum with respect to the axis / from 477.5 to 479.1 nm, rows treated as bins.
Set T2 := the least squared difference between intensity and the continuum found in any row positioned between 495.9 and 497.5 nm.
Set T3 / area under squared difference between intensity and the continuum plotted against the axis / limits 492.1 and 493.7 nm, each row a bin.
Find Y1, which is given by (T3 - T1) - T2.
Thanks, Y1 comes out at 0.6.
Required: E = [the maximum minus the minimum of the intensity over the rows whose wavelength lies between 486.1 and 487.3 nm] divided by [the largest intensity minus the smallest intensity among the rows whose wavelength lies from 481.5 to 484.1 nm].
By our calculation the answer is 0.83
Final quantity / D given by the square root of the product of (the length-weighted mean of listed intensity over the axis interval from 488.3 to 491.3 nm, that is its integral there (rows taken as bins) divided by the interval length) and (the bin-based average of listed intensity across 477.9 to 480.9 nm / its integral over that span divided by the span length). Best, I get 16.7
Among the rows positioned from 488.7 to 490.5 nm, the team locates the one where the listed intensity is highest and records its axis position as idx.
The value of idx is 489.40 nm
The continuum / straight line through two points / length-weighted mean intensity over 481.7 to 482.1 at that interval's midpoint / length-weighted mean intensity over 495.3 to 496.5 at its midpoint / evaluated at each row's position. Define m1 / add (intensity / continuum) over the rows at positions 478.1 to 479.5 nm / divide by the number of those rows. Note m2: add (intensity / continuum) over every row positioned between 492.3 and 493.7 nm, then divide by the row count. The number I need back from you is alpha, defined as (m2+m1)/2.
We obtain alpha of 0.955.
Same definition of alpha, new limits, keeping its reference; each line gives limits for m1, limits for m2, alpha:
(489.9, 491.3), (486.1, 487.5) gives 0.903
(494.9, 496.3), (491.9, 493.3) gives 0.970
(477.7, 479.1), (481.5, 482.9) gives 0.939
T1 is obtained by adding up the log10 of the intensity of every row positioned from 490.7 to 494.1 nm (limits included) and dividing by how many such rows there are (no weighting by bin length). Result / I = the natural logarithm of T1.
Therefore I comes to 0.194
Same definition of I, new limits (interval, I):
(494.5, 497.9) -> 0.209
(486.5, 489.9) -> 0.183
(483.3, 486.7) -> 0.179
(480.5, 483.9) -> 0.200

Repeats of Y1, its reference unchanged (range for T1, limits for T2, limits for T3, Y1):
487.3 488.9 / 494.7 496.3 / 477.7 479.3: -2.8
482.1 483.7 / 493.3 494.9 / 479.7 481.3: 0.2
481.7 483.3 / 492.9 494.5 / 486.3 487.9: 2.8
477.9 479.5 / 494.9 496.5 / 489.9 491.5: -1.3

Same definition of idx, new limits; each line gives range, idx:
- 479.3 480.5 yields 479.60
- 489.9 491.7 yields 491.40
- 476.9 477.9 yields 477.40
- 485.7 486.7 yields 486.40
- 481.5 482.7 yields 482.00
